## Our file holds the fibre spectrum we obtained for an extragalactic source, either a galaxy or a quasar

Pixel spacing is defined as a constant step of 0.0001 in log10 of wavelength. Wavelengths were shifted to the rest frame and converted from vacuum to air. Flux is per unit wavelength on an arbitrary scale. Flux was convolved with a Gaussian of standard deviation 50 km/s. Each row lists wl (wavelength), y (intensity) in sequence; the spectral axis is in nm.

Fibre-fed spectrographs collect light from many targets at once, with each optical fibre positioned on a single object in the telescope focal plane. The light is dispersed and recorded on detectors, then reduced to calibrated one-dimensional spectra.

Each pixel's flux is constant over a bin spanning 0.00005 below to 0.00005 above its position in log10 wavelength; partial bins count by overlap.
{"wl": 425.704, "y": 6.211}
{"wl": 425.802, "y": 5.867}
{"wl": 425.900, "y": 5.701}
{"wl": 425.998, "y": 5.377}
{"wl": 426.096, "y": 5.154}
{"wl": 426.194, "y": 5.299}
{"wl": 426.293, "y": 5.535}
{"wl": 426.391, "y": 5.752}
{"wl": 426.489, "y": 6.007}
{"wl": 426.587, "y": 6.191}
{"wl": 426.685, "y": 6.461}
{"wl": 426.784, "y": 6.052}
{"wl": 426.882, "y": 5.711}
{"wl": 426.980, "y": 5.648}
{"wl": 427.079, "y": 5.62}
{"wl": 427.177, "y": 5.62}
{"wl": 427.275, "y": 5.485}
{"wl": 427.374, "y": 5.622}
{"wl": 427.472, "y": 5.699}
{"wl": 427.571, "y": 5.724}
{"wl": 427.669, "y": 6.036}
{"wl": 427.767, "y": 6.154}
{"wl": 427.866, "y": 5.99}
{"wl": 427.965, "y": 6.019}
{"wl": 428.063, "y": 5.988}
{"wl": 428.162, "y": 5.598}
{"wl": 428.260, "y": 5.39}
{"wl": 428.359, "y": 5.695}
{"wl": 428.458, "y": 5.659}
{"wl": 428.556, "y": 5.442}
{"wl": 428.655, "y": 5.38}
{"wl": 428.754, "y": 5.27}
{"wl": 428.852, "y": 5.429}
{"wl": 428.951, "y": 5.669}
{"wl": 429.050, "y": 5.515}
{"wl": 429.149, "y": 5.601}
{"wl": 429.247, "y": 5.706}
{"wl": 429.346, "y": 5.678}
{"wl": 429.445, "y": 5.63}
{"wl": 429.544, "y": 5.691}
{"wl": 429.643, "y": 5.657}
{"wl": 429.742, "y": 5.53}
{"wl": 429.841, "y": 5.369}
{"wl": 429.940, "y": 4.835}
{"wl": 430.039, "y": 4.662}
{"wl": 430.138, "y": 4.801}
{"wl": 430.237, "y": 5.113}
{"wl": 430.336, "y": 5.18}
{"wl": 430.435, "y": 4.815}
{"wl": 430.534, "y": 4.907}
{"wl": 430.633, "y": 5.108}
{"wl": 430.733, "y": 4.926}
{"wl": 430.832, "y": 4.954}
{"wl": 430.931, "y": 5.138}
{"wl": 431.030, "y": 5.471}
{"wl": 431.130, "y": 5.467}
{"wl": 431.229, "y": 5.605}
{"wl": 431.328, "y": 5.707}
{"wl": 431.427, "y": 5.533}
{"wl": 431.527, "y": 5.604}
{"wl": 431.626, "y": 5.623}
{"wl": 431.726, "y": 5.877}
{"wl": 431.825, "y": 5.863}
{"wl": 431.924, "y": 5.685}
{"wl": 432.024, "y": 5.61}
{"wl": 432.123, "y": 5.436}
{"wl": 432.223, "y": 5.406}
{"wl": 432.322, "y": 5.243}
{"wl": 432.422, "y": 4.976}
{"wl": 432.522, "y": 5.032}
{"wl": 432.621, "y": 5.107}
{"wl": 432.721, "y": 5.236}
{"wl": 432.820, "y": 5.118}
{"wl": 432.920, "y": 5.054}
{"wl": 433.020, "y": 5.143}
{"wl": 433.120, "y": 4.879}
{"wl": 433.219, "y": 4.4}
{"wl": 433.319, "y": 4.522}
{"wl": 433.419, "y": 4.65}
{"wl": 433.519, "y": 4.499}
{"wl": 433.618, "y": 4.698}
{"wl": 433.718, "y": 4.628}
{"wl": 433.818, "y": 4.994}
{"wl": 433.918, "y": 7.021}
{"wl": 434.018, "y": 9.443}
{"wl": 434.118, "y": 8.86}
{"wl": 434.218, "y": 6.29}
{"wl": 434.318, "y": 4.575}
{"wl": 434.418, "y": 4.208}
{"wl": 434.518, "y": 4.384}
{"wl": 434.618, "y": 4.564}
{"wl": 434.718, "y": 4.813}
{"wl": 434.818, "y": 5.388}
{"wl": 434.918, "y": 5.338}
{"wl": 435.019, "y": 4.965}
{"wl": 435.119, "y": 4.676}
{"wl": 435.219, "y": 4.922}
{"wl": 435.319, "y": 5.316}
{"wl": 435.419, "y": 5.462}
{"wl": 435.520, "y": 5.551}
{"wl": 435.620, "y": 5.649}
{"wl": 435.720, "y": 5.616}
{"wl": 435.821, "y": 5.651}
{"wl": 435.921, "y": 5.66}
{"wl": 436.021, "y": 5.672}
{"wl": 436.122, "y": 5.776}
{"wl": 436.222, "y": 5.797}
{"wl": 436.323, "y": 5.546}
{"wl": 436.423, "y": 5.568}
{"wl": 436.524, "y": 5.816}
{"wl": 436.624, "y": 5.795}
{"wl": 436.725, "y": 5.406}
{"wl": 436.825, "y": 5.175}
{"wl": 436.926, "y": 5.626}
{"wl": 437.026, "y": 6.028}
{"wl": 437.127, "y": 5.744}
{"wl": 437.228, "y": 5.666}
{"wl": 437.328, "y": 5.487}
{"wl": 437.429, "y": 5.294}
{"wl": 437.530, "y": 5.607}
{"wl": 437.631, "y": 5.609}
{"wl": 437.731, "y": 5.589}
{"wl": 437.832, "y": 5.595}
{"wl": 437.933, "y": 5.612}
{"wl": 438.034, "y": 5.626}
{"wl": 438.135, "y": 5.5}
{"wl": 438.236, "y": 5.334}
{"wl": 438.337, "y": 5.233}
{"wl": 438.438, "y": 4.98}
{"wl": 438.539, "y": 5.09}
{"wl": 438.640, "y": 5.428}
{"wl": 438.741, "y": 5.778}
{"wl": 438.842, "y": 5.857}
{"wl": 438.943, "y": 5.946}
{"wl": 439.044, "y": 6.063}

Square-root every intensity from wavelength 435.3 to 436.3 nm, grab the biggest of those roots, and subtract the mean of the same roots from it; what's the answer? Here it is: 0.038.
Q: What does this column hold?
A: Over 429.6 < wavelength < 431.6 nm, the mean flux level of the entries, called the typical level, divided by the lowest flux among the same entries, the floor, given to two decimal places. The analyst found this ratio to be 1.12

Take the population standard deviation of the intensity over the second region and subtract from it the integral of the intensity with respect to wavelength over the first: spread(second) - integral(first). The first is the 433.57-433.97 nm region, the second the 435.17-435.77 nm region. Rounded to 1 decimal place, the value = -1.9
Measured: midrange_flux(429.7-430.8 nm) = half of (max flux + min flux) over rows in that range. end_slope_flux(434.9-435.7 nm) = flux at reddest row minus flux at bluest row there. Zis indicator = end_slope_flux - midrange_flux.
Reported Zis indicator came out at -4.8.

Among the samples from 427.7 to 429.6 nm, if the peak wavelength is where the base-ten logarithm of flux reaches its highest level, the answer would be 427.767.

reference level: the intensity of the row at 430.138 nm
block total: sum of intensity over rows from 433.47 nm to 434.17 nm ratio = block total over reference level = 9.2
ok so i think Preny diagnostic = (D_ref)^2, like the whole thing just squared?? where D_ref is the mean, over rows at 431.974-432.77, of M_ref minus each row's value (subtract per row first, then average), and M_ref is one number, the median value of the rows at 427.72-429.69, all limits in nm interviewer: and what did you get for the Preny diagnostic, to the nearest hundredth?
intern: 0.16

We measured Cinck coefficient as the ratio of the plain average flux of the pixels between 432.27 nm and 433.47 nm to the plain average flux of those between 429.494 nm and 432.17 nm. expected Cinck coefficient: 0.93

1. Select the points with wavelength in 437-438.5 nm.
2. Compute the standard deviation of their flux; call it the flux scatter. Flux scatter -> 0.24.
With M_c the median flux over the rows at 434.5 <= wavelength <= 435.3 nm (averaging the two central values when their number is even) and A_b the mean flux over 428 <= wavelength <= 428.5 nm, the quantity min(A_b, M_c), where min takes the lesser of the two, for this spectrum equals 4.87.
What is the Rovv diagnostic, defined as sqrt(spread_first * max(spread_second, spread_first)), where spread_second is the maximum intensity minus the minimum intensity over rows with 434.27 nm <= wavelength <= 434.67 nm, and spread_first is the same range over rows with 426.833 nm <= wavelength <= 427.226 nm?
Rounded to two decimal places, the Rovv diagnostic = 0.18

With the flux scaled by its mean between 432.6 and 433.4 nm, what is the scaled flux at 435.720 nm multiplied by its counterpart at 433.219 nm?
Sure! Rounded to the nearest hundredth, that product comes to 1.02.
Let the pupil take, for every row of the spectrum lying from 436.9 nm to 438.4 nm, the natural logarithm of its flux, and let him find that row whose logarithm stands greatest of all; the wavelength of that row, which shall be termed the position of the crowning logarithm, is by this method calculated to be 437.026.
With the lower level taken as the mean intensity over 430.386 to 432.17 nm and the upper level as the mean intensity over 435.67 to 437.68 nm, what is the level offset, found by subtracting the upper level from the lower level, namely -0.22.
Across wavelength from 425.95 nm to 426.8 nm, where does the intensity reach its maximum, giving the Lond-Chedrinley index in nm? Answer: 426.685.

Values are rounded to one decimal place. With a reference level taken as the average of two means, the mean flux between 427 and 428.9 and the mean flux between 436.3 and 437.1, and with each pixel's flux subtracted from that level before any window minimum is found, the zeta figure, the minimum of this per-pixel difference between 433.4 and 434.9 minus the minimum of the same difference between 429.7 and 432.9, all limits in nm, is -3.6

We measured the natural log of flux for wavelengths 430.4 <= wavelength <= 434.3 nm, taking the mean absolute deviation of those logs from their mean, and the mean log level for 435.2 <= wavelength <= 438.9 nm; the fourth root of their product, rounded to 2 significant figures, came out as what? 0.65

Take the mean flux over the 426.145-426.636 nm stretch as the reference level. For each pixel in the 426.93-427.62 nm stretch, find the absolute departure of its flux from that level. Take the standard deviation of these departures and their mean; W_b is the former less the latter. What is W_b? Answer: -0.05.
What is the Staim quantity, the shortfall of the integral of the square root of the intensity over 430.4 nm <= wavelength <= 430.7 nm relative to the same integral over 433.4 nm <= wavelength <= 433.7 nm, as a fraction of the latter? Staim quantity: -0.03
